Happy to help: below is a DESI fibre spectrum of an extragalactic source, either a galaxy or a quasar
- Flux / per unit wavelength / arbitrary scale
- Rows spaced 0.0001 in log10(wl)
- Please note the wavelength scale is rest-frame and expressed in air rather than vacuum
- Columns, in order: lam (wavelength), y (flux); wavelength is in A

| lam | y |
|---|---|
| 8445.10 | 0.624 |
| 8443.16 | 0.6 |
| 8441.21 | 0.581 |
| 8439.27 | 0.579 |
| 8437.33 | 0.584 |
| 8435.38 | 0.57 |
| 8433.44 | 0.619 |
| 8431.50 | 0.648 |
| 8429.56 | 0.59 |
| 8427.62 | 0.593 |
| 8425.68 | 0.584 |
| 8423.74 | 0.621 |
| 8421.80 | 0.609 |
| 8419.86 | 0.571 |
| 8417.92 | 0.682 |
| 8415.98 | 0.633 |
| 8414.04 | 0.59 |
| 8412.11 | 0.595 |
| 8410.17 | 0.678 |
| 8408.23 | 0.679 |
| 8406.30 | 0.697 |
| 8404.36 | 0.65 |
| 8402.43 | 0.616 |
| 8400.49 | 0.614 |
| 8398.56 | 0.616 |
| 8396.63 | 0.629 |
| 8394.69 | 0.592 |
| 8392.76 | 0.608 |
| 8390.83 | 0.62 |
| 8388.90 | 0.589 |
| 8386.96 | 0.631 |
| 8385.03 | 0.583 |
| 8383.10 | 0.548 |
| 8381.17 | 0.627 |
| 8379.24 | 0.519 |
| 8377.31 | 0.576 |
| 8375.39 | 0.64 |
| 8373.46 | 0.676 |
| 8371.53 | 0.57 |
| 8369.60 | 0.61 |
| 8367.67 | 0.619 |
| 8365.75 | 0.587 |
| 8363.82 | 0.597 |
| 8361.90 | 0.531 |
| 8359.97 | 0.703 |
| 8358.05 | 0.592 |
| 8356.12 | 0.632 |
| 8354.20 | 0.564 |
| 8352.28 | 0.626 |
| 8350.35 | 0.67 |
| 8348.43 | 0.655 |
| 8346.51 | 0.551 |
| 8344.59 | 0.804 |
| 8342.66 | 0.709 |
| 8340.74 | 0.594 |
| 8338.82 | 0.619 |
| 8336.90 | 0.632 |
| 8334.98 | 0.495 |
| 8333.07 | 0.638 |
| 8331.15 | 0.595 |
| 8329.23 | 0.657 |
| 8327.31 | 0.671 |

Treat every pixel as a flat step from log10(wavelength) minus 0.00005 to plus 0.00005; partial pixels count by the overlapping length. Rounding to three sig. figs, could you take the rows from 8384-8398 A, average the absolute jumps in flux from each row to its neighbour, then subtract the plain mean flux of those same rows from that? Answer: -0.576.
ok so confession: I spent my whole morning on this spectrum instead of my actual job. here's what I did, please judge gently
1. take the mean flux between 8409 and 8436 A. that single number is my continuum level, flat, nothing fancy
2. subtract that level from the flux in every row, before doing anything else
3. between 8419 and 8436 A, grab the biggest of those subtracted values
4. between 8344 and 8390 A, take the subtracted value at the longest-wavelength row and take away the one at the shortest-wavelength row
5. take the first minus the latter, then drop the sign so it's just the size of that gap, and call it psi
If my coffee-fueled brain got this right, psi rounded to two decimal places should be 0.25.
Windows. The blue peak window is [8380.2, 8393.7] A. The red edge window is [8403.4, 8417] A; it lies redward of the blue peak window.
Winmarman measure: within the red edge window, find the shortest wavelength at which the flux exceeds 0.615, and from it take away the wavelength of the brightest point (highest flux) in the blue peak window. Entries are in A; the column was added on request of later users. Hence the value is 17.4 A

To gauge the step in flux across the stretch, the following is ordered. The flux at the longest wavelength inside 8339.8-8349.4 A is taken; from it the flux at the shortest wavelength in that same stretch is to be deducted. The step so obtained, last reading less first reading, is 0.061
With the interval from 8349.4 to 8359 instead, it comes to -0.078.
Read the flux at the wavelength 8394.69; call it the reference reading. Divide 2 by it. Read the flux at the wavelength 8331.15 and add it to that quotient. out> 3.97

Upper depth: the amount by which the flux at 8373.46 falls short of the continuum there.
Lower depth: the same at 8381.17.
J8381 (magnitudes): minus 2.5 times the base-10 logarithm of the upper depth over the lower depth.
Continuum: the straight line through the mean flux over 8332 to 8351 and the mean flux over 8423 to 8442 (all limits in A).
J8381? -2.1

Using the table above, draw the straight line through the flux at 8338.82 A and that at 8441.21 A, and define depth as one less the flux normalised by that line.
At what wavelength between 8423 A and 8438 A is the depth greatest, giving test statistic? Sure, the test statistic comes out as 8435.38 A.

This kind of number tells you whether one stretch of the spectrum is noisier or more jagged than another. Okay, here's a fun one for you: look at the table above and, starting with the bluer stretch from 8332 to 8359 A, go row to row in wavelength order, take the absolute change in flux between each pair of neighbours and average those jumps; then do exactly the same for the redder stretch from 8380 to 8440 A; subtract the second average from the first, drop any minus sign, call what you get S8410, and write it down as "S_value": 0.05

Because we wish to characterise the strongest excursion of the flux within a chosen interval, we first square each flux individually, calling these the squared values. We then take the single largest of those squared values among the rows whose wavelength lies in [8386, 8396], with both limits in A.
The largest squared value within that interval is 0.40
